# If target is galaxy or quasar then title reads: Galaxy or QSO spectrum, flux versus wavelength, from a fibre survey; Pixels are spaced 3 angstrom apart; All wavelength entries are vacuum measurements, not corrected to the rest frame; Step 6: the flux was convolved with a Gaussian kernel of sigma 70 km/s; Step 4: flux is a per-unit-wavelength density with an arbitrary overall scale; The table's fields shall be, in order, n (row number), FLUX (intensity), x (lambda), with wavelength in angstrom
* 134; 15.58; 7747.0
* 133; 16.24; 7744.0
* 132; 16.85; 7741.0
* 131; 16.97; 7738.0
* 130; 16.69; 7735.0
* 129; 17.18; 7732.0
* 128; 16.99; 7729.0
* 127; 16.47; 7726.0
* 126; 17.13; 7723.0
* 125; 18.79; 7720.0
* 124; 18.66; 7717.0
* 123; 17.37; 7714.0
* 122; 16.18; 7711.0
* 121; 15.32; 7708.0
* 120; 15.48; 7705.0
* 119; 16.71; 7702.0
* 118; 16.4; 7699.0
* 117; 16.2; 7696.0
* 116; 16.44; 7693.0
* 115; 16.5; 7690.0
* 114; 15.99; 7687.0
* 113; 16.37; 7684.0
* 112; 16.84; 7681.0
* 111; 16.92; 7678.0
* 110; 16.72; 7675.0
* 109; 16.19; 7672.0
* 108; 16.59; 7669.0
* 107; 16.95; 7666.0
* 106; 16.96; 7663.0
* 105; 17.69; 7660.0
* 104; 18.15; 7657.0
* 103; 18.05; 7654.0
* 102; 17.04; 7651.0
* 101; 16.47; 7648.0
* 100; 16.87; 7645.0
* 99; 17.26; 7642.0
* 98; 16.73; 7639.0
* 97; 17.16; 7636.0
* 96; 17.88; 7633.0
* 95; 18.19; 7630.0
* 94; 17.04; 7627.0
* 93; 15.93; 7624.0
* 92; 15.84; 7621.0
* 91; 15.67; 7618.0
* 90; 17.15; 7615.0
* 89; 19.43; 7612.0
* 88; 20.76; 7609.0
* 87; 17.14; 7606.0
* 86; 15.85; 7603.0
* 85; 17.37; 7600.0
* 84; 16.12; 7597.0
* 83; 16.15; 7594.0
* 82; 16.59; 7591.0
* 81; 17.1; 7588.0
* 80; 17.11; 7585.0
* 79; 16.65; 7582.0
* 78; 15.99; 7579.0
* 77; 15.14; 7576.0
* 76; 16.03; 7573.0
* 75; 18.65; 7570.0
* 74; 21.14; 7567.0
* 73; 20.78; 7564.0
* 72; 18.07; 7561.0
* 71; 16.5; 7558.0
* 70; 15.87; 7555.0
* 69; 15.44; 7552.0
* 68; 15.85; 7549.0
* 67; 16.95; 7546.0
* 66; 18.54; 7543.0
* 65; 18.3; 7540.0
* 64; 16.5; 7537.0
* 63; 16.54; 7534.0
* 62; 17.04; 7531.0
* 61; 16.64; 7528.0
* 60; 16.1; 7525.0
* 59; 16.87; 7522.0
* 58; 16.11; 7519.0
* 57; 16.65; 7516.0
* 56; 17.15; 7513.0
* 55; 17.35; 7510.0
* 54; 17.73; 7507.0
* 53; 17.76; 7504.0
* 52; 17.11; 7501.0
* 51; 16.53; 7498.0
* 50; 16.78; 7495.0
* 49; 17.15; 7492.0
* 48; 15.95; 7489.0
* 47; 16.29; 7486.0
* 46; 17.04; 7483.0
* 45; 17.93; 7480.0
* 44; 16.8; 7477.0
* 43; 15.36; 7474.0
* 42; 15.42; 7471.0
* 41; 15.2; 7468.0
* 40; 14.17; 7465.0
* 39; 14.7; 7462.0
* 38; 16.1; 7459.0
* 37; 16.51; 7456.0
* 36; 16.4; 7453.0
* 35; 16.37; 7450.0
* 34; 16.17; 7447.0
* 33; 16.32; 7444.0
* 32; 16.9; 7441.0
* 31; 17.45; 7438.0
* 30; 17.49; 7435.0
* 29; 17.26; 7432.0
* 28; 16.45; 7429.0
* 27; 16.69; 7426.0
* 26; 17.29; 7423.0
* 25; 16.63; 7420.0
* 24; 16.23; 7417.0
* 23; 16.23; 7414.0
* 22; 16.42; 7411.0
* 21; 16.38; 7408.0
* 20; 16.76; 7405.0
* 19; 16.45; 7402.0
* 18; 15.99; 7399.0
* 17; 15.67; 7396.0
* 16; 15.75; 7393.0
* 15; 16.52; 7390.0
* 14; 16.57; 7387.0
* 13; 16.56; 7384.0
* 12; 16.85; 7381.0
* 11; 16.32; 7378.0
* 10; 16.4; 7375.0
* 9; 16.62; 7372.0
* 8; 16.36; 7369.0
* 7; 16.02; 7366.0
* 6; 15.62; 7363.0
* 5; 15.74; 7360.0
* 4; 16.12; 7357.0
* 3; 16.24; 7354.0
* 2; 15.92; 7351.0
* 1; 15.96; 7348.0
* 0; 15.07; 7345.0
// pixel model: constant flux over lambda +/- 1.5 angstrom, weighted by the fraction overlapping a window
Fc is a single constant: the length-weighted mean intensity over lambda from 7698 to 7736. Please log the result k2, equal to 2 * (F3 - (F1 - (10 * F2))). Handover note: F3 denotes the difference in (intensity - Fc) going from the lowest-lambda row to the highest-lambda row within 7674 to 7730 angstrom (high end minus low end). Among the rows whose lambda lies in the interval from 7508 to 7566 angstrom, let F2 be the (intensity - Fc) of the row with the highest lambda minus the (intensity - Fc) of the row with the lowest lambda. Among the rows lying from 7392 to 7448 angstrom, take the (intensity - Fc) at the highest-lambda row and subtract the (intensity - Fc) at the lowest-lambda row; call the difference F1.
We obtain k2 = 68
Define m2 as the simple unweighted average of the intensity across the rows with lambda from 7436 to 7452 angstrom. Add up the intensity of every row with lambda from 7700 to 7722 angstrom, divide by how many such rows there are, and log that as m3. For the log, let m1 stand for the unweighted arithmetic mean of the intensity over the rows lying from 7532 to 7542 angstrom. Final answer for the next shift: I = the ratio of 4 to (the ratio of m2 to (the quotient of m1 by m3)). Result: 0.24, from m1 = 17.1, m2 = 16.6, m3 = 16.9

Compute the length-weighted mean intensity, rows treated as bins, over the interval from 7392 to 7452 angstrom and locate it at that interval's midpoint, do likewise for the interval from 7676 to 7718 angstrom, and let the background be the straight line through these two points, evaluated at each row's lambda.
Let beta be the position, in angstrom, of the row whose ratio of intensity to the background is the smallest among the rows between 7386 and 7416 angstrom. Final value 7396.0 angstrom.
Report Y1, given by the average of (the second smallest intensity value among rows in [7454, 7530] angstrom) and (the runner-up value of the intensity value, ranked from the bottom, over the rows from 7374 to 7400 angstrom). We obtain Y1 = 15.2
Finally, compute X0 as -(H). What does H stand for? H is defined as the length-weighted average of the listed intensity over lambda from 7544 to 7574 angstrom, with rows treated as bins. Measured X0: -17.6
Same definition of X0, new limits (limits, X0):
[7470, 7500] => -16.6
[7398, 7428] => -16.5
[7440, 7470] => -15.9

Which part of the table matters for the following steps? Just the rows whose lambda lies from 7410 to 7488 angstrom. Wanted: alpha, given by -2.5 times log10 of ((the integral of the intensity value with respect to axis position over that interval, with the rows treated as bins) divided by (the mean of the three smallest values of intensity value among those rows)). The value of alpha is -4.85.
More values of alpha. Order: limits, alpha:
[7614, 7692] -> -4.80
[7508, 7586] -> -4.84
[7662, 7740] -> -4.81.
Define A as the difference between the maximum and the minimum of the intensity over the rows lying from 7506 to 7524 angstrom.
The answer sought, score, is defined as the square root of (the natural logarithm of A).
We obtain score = 0.7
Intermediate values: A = 1.6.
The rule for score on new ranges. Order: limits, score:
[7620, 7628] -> 0.4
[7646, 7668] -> 0.7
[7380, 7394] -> 0.3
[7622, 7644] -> 0.9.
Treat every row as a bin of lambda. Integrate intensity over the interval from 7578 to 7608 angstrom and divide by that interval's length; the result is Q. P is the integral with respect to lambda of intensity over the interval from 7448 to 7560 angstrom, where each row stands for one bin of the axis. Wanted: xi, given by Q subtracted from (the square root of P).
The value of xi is 26.4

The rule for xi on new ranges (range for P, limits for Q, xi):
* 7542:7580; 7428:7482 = 9.4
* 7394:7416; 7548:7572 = 1.1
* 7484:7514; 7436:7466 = 6.4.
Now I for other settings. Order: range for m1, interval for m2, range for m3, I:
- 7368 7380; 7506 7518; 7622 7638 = 0.22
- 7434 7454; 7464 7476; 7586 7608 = 0.27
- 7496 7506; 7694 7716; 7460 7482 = 0.27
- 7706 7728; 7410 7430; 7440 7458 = 0.25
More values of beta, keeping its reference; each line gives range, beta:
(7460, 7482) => 7465.0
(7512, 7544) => 7525.0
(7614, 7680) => 7618.0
